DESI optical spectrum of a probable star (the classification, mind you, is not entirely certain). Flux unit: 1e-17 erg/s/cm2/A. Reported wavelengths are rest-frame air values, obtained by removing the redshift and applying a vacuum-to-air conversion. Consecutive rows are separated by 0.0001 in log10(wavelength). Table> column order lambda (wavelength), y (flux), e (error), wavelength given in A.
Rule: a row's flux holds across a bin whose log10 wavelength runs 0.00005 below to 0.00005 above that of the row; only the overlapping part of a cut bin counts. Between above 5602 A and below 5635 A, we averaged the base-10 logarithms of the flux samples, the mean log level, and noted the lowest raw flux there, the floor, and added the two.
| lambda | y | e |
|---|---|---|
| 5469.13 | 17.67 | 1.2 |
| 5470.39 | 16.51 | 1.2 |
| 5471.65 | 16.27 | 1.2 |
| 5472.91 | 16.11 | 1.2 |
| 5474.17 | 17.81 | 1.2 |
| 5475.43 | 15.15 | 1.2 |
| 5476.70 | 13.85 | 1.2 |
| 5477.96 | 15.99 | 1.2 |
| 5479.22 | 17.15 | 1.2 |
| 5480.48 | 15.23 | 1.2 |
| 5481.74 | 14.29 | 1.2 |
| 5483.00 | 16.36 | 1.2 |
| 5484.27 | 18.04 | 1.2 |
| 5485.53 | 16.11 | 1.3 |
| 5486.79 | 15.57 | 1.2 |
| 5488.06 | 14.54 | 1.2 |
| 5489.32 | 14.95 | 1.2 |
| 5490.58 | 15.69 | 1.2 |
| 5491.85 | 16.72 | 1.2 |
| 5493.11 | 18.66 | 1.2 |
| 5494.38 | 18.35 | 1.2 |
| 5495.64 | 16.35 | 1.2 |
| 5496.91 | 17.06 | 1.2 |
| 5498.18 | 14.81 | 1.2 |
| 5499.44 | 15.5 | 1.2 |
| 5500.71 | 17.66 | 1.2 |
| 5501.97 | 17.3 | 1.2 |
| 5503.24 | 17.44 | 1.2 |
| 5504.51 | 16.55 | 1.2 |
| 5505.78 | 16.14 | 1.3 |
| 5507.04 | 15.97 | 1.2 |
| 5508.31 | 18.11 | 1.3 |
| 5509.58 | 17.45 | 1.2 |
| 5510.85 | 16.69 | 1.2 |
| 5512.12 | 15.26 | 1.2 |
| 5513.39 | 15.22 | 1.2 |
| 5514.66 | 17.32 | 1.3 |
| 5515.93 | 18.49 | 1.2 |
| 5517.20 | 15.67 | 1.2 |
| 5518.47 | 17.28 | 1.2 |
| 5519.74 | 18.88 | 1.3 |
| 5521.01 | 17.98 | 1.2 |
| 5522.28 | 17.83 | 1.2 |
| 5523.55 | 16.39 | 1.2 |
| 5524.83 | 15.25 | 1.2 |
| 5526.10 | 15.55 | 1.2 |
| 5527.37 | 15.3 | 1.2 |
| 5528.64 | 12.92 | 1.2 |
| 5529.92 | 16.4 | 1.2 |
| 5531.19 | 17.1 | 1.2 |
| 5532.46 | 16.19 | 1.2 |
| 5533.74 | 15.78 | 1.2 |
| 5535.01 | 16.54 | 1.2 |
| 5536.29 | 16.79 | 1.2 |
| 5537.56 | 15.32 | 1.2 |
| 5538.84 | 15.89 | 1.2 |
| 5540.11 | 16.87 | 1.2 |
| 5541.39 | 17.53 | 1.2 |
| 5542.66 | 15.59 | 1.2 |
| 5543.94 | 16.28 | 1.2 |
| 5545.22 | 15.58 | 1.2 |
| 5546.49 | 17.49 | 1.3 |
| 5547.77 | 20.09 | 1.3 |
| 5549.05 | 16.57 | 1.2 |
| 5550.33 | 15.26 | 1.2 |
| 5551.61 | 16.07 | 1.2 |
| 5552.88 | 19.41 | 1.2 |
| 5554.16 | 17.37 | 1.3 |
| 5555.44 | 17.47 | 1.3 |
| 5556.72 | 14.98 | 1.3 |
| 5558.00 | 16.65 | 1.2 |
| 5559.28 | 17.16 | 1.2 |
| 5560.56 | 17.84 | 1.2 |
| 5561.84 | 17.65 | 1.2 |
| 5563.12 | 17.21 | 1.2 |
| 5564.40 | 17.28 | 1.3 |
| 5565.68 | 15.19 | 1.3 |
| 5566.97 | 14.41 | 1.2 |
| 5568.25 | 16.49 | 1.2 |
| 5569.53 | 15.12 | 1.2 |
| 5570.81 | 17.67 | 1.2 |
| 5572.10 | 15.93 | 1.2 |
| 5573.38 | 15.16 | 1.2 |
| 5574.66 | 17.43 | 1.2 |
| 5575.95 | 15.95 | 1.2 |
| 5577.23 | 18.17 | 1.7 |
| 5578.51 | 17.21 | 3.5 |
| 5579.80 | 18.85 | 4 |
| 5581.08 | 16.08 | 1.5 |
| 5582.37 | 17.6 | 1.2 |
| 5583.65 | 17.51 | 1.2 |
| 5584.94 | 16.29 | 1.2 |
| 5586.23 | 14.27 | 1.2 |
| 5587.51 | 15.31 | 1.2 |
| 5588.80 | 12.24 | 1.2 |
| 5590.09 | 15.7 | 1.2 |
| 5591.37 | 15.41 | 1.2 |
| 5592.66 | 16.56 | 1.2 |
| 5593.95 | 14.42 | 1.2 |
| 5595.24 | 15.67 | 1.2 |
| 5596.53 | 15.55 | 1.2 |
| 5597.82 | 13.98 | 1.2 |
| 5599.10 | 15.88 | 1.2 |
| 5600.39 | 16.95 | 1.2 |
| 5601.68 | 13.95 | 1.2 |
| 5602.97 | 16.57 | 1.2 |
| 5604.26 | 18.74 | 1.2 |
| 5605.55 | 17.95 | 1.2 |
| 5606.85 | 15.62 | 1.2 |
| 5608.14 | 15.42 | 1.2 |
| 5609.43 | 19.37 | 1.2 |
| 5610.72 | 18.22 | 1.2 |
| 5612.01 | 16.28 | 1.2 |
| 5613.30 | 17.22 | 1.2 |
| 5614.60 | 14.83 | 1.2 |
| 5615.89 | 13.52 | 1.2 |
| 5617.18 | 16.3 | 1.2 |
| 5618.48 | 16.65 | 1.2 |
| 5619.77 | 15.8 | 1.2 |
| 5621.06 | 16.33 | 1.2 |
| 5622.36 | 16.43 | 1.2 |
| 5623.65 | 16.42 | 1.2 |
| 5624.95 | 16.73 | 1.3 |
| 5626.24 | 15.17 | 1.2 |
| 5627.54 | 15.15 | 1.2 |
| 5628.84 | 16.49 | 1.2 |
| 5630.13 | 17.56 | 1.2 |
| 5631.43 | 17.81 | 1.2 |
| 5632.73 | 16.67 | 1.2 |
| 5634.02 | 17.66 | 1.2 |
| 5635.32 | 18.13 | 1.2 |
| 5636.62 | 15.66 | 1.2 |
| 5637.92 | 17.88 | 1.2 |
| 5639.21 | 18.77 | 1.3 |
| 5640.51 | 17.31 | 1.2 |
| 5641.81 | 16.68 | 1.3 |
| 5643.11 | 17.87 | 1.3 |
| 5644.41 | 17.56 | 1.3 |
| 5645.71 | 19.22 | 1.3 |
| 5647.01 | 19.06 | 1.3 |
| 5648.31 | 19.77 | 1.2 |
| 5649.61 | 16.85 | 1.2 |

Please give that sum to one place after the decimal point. 14.7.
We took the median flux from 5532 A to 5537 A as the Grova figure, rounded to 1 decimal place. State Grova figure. 16.4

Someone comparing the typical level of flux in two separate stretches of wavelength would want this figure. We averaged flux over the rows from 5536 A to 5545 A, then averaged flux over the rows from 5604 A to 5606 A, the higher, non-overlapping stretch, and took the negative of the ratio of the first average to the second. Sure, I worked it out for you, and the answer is -0.89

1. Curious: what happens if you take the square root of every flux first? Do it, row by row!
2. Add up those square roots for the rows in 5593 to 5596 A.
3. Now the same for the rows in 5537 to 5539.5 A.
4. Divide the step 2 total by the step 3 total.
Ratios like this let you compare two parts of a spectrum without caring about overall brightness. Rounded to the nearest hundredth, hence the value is 0.98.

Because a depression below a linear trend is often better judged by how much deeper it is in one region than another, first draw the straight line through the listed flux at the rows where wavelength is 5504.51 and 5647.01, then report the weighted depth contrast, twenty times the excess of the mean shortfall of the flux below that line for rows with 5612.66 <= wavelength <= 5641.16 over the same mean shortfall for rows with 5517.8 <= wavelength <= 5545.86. 28.7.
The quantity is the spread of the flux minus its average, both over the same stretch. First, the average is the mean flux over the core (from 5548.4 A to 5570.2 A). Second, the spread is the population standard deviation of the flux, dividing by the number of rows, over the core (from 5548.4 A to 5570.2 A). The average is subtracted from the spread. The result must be -15.3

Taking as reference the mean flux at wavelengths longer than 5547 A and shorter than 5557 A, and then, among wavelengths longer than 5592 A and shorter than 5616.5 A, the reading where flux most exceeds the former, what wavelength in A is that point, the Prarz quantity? 5609.43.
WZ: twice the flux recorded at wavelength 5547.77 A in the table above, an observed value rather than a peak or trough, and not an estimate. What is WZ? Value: 40.2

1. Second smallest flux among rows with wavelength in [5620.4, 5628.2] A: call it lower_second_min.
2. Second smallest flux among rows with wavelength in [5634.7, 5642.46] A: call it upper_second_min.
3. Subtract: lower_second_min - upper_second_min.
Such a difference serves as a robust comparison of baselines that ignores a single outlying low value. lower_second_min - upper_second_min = -1.5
